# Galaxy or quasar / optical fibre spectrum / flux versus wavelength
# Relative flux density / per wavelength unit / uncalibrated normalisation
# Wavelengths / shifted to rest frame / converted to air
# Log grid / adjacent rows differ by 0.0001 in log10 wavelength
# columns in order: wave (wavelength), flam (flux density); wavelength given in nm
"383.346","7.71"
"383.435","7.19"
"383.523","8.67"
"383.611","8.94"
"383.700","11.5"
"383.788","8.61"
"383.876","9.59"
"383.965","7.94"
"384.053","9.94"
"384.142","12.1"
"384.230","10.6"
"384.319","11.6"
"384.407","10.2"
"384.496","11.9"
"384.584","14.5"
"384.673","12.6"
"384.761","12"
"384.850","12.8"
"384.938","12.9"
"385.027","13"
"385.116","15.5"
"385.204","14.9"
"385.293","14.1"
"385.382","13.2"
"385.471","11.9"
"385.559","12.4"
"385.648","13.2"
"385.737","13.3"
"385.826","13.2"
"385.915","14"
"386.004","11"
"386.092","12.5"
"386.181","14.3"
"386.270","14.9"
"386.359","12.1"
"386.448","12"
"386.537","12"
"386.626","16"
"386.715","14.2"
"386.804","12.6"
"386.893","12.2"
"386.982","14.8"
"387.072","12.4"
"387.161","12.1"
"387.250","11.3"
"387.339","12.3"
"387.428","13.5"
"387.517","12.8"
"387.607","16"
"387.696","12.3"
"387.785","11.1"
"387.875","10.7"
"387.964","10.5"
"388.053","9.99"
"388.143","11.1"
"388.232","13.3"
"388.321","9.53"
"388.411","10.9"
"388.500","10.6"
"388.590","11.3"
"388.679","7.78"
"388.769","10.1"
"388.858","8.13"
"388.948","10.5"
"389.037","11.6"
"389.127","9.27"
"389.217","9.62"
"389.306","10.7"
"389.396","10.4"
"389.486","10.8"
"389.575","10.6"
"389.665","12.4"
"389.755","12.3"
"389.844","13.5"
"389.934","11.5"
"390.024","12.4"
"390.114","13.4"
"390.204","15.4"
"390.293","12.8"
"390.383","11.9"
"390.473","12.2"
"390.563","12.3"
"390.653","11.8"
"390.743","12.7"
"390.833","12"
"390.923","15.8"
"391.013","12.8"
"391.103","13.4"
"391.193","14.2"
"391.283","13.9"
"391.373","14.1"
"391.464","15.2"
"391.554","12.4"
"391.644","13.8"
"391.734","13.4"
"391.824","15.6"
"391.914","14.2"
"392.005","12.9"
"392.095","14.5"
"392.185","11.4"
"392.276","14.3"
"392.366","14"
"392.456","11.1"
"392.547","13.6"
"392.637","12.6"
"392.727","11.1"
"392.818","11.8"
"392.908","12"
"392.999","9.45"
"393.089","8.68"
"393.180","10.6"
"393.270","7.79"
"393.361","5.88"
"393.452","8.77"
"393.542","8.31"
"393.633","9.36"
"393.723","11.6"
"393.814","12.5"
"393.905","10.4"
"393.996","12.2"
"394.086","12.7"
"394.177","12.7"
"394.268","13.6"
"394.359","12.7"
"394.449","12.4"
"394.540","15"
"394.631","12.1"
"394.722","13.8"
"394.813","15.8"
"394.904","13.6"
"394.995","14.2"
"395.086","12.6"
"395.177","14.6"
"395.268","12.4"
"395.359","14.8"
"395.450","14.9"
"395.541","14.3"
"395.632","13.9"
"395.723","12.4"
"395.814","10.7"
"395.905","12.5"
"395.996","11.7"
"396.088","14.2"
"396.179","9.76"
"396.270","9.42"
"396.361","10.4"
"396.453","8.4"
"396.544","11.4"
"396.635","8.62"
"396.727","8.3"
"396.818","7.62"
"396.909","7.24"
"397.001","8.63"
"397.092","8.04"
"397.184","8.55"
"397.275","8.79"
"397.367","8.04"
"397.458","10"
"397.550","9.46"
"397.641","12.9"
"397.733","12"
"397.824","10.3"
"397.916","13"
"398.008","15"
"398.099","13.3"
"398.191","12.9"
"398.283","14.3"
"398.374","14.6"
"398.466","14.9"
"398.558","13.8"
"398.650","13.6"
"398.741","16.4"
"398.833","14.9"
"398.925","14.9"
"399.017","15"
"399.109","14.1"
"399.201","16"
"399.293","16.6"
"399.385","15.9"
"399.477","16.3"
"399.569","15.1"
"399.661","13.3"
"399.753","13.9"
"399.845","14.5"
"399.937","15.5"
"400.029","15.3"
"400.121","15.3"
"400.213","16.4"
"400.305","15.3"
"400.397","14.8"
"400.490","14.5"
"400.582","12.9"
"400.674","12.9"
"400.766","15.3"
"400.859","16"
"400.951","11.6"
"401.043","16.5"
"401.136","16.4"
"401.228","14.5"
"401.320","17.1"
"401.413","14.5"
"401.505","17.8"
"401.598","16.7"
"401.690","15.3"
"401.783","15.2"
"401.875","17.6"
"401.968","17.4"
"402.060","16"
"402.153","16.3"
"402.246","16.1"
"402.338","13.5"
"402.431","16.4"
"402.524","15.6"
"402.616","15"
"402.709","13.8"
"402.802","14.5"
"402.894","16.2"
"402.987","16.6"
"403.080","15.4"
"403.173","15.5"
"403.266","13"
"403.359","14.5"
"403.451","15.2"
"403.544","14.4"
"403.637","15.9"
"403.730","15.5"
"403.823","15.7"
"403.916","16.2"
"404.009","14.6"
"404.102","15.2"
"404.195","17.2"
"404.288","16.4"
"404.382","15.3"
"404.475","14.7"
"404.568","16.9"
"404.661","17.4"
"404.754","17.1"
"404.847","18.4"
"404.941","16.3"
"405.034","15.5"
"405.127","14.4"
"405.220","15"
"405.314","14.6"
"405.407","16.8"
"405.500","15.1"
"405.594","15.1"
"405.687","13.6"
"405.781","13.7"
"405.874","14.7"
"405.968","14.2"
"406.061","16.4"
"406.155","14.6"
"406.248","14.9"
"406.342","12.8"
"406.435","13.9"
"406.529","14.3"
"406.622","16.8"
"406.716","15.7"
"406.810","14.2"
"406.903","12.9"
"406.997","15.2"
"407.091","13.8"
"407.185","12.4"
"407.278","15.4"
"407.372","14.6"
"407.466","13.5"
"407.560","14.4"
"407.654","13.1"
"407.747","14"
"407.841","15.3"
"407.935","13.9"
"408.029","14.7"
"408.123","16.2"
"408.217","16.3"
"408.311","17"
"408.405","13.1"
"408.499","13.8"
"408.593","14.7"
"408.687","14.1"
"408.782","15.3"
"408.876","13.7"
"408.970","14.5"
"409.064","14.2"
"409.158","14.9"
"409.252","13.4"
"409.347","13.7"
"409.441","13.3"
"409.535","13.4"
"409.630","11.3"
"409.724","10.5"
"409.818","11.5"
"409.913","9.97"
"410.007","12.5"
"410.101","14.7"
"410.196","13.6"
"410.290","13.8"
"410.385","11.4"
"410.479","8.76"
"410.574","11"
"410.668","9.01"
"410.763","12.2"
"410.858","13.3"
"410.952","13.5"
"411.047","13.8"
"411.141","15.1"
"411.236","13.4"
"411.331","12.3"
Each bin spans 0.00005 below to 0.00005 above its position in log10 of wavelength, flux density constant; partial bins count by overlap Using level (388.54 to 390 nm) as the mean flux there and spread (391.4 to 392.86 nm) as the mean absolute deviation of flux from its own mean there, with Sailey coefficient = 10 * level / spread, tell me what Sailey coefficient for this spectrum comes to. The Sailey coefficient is 91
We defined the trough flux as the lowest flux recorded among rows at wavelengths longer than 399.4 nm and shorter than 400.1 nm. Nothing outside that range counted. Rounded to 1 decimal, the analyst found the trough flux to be 13.3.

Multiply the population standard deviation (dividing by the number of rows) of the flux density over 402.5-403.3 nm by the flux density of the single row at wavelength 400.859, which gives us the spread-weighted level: 17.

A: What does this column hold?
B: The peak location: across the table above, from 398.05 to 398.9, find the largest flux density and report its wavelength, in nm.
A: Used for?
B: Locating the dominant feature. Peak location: 398.741 nm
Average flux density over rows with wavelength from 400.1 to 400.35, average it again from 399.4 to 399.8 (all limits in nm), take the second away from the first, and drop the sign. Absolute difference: 1.0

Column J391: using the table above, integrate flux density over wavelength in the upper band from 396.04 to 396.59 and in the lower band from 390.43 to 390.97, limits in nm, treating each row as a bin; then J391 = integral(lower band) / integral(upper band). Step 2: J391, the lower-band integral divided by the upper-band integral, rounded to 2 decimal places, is 1.19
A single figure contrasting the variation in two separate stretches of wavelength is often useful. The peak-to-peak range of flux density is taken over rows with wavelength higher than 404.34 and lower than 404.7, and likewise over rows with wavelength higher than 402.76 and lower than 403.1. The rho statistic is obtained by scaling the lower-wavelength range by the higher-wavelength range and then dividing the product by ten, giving 0.6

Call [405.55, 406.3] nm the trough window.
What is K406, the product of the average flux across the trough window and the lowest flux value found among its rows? 199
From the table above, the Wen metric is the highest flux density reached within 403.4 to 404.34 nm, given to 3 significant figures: 17.2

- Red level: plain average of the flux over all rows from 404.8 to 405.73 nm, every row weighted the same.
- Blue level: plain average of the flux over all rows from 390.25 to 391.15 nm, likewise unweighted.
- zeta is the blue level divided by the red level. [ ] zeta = 0.82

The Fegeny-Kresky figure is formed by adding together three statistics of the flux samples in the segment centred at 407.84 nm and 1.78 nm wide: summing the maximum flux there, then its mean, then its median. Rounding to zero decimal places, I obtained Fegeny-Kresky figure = 46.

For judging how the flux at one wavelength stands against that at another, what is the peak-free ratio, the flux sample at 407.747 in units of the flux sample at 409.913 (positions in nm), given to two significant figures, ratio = 1.4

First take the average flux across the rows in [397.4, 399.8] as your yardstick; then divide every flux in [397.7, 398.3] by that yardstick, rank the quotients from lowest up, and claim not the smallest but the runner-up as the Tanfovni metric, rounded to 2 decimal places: 0.86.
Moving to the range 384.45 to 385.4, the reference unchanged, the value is 0.86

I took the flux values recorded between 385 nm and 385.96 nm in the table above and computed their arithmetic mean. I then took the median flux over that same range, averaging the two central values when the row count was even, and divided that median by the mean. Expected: 0.98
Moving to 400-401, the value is 1.05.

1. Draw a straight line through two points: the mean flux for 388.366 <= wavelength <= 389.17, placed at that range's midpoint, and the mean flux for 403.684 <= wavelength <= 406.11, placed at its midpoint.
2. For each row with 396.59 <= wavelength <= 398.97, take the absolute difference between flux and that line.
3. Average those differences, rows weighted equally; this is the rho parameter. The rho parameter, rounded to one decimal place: 2.5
